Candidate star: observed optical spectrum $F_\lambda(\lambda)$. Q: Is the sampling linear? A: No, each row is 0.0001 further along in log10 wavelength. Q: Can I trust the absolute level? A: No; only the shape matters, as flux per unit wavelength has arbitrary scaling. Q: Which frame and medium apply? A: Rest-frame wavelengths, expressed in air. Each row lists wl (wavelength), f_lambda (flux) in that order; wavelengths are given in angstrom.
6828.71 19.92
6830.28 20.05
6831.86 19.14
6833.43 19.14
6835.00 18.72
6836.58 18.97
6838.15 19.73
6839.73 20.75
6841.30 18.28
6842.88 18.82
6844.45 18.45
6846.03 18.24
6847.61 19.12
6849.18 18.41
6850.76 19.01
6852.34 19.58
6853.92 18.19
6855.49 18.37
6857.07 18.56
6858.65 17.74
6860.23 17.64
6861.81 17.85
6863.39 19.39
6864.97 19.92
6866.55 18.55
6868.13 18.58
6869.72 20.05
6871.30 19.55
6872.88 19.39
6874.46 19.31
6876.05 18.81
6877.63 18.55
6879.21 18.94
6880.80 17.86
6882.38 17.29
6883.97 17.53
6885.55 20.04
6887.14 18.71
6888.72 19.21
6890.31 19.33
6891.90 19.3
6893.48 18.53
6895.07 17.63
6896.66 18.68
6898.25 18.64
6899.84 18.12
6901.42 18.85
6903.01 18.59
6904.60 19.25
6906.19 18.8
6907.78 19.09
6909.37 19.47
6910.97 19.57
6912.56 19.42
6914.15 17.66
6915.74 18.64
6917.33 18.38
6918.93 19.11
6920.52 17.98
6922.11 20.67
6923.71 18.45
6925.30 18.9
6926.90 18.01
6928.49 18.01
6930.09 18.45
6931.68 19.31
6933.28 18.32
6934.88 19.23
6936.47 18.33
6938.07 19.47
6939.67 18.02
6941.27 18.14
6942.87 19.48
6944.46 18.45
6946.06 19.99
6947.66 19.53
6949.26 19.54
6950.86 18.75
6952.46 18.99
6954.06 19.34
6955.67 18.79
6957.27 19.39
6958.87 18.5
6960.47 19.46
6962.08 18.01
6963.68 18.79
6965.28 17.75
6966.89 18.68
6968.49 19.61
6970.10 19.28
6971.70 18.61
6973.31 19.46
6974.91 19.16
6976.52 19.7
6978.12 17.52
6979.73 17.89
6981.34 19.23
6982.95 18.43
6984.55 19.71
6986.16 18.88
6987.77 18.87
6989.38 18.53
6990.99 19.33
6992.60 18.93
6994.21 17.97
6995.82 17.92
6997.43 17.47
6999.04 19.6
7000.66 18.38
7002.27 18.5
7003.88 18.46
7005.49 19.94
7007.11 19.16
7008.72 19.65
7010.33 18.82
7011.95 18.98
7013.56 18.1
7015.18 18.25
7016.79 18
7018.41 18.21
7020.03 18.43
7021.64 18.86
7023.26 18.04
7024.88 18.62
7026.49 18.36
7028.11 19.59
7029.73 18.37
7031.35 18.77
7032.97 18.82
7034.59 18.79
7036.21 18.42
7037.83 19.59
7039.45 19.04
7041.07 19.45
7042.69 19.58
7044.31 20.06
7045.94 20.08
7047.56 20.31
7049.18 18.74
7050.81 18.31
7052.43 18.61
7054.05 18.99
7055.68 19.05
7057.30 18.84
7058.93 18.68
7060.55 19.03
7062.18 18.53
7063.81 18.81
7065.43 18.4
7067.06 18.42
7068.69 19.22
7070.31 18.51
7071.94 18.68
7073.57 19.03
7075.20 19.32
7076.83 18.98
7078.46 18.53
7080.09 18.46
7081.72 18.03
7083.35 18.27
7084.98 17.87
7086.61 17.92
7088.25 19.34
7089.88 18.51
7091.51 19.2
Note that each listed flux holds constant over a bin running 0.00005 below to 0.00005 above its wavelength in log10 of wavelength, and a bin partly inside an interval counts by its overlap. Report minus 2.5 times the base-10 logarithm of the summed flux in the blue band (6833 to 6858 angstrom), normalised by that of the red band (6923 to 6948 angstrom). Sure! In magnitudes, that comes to -0.008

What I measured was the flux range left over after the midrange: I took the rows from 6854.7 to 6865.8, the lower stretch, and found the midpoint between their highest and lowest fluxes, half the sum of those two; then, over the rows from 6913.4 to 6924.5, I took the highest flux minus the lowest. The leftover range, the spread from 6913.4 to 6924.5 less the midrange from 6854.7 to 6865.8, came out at -15.8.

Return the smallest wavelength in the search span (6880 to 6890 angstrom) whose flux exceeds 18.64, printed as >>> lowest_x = 6885.55 angstrom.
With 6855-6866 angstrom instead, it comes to 6863.39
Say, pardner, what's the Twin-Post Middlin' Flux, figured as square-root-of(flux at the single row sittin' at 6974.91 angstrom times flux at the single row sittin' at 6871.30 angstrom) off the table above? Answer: 19.4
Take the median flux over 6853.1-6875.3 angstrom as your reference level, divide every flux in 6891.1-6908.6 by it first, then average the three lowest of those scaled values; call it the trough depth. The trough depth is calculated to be 0.974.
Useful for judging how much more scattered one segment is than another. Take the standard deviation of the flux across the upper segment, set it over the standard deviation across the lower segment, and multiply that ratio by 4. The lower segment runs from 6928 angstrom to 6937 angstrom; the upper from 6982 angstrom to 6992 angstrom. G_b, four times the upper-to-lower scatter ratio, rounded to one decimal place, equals 3.6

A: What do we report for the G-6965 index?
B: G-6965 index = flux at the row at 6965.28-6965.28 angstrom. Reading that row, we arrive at 17.75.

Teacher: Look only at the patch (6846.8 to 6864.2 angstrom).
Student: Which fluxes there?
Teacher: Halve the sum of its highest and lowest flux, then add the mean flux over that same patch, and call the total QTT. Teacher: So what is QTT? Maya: 37.1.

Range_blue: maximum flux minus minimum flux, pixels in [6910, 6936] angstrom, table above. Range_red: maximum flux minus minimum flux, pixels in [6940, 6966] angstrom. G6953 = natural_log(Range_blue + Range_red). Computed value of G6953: 1.66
